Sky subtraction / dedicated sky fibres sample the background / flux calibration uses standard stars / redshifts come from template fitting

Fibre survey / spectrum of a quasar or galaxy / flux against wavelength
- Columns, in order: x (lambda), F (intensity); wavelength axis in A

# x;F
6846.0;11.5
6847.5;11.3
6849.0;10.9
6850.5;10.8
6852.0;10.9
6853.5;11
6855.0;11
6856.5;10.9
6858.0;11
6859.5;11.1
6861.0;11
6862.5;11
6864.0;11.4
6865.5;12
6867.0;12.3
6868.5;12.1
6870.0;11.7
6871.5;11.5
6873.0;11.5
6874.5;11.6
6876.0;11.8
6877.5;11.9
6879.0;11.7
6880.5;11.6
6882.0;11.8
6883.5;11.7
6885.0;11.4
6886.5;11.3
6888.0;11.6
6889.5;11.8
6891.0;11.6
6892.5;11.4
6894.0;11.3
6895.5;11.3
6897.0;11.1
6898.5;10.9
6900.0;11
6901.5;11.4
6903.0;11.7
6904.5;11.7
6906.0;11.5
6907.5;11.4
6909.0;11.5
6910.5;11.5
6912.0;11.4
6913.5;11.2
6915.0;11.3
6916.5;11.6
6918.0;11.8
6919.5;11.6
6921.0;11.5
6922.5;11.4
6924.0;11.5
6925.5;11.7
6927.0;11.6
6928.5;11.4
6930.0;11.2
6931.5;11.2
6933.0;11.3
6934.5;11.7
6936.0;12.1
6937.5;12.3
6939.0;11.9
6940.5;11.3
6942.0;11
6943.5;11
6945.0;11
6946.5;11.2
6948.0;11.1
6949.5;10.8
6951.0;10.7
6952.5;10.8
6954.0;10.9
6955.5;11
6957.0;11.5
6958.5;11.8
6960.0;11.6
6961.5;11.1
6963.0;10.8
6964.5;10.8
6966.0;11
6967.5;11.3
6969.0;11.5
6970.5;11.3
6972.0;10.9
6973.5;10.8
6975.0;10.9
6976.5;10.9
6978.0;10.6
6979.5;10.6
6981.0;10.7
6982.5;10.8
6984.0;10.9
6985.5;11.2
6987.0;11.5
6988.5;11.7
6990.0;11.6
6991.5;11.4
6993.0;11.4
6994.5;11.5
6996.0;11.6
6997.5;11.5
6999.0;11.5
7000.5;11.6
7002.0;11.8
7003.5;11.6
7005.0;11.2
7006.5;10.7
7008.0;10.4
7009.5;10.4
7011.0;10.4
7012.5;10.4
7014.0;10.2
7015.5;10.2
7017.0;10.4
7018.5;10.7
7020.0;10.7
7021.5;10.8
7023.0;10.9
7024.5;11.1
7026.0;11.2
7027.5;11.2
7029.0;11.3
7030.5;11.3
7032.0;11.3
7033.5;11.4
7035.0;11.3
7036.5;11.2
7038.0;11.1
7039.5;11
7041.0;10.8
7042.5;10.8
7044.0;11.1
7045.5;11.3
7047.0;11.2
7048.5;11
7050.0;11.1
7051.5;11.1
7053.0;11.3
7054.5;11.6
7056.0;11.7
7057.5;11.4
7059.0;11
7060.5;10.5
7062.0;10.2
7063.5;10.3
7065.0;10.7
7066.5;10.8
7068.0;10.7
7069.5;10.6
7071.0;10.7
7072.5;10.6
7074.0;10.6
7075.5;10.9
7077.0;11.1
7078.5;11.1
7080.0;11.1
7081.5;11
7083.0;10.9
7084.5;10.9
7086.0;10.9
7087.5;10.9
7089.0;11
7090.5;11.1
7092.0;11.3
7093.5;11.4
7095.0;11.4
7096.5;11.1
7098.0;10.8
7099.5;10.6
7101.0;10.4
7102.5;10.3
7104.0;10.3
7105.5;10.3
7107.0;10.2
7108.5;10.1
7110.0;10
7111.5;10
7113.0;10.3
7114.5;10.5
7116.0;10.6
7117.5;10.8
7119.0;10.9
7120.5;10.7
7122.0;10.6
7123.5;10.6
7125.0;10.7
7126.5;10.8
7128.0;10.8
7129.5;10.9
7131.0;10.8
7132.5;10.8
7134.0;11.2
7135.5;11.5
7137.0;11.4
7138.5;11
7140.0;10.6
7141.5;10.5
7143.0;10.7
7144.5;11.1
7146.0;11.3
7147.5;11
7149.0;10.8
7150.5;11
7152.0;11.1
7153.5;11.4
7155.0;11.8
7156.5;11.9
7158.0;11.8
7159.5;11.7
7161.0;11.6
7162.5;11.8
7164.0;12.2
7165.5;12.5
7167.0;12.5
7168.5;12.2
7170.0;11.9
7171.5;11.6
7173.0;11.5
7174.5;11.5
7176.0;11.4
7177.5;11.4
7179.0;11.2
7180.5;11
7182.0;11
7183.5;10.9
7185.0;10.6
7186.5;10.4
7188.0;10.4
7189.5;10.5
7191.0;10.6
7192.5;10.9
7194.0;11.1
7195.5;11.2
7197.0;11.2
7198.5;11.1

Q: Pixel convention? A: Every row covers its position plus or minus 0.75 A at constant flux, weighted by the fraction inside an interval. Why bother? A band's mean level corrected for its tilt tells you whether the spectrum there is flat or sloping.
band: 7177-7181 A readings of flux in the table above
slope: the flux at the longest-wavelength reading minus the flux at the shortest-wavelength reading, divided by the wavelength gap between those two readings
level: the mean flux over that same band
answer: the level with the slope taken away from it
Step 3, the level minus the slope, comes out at 11.3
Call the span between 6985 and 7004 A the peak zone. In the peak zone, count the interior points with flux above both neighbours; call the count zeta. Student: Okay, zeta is 3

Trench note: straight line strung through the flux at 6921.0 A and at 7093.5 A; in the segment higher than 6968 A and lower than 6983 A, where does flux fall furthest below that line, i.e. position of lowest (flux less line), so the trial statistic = 6978.0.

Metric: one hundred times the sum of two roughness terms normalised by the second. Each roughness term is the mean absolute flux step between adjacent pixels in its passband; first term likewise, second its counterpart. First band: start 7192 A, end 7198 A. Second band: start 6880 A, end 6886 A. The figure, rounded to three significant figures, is 150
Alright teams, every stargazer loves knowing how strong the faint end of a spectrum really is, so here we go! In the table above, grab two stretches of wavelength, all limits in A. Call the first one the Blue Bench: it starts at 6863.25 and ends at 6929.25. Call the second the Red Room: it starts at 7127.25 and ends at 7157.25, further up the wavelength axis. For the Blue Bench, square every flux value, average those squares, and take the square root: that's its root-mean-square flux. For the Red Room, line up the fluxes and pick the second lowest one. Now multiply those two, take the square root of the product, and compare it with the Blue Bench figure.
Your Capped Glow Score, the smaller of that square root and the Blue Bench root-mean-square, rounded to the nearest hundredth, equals 11.06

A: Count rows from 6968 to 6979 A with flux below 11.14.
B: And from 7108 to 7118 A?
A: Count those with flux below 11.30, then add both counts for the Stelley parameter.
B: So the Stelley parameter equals 12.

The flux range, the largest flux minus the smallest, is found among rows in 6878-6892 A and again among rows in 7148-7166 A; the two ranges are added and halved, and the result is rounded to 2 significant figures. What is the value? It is 1.1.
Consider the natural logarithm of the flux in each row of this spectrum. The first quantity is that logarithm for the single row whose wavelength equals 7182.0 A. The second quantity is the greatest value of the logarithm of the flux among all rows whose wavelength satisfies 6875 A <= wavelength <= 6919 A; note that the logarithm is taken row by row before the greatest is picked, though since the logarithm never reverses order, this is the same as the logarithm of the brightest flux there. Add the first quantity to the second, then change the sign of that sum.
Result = -4.87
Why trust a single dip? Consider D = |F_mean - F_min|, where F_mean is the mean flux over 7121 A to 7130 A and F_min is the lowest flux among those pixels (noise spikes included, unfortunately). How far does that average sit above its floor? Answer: 0.13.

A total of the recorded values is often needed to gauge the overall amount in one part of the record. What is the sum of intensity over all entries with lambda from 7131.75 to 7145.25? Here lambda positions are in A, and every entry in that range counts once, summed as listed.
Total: 99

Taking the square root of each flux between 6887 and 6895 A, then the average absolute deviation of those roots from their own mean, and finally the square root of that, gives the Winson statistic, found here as 0.150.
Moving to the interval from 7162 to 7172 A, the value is 0.203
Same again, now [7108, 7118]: 0.201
